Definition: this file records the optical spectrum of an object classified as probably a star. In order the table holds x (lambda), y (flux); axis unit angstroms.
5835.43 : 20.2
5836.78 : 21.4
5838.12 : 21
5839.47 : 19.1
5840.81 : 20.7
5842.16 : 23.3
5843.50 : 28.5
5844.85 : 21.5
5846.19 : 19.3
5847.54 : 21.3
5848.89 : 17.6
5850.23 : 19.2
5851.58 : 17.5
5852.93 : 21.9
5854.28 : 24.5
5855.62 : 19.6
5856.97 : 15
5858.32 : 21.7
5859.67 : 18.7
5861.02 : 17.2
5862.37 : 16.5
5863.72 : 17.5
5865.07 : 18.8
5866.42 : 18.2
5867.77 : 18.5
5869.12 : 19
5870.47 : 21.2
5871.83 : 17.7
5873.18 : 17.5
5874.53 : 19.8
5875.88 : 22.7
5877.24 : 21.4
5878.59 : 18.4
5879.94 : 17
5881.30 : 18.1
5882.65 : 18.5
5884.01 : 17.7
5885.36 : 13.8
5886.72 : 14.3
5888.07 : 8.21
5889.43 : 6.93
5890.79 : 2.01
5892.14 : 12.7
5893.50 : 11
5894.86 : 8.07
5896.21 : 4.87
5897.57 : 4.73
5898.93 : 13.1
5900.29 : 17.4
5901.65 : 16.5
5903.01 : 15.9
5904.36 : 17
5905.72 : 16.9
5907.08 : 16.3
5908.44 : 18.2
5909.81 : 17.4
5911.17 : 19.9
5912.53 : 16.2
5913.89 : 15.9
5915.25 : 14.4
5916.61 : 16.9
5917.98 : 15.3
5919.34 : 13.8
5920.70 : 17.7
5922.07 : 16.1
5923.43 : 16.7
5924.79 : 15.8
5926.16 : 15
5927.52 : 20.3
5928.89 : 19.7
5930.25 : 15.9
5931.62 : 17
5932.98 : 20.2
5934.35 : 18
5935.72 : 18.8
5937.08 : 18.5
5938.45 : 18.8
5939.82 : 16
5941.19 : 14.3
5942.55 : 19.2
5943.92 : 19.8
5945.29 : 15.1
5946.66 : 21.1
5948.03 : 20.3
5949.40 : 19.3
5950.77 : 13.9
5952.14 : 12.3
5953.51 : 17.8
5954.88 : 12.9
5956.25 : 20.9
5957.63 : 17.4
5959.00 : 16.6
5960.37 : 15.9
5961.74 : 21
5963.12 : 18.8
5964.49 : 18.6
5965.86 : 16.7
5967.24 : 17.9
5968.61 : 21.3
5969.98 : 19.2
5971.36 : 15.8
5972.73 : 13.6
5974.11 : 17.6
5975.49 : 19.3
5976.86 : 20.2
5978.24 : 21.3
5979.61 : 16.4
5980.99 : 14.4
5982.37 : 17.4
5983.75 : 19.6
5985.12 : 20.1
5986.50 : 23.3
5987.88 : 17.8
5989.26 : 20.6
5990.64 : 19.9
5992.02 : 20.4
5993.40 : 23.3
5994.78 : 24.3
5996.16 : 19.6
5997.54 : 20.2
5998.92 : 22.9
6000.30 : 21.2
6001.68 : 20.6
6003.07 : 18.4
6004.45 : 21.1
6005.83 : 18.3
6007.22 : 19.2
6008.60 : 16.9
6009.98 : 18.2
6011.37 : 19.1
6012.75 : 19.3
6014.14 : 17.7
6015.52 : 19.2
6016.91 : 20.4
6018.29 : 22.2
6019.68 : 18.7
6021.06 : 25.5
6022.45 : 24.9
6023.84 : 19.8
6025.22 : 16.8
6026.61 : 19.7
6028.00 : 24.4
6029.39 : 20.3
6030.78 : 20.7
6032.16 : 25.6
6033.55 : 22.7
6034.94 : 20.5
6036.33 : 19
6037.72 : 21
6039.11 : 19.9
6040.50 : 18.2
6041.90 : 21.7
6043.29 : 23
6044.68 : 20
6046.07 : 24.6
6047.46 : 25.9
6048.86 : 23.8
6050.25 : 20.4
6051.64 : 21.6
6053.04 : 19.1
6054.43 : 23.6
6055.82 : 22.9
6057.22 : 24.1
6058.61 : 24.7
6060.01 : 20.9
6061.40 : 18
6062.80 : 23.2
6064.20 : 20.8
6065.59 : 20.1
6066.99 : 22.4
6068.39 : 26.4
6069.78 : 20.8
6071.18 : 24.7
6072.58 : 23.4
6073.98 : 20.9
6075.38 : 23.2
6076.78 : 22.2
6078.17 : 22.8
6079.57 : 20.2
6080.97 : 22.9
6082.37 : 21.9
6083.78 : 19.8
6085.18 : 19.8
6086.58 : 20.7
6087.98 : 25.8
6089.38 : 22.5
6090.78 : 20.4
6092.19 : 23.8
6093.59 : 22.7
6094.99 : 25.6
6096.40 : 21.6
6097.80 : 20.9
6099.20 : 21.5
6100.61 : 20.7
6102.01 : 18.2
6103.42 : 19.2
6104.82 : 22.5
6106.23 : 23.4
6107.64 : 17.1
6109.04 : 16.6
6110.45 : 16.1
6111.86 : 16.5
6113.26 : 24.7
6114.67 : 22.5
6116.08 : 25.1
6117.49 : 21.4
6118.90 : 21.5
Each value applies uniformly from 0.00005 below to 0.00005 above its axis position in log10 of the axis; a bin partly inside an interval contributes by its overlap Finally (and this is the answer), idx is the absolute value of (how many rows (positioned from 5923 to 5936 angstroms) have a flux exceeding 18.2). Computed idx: 4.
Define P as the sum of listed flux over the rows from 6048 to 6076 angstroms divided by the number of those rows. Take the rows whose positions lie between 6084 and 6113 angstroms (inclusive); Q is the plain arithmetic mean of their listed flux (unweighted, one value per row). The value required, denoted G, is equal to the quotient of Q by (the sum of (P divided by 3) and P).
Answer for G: 0.70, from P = 22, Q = 21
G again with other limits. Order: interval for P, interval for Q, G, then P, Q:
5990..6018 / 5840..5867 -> 0.75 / 20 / 20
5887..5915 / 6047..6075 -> 1.30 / 13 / 22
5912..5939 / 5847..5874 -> 0.83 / 17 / 19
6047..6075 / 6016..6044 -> 0.71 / 22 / 21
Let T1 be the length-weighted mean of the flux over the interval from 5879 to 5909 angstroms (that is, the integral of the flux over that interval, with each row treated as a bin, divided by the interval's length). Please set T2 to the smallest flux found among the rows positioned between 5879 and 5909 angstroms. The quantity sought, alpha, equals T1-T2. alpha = 11.2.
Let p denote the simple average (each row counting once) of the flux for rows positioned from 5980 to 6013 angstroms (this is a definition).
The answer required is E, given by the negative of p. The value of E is -19.8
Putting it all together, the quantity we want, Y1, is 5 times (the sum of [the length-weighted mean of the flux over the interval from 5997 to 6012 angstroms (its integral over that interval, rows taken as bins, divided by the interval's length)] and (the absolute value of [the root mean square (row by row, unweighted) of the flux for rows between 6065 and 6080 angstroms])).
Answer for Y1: 211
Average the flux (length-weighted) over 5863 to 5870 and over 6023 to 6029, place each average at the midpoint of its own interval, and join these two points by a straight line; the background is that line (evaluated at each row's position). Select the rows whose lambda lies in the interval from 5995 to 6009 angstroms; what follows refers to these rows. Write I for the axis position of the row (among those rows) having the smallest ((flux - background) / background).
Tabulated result 6008.60 angstroms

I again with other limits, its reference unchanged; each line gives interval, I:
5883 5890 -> 5889.43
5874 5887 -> 5885.36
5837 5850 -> 5848.89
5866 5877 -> 5873.18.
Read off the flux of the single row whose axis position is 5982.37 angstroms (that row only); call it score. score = 17.4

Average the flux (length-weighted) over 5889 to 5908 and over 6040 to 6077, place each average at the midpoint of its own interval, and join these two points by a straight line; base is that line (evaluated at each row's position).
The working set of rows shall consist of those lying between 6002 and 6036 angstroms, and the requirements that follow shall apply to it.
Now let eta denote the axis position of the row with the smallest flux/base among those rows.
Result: 6025.22 angstroms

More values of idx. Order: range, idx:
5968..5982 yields 5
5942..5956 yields 5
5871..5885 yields 5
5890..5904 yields 0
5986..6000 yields 9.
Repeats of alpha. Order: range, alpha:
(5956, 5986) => 4.6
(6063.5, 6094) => 2.4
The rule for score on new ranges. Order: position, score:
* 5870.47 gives 21.2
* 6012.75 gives 19.3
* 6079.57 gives 20.2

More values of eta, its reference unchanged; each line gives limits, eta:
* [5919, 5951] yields 5950.77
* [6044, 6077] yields 6061.40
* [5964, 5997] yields 5972.73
